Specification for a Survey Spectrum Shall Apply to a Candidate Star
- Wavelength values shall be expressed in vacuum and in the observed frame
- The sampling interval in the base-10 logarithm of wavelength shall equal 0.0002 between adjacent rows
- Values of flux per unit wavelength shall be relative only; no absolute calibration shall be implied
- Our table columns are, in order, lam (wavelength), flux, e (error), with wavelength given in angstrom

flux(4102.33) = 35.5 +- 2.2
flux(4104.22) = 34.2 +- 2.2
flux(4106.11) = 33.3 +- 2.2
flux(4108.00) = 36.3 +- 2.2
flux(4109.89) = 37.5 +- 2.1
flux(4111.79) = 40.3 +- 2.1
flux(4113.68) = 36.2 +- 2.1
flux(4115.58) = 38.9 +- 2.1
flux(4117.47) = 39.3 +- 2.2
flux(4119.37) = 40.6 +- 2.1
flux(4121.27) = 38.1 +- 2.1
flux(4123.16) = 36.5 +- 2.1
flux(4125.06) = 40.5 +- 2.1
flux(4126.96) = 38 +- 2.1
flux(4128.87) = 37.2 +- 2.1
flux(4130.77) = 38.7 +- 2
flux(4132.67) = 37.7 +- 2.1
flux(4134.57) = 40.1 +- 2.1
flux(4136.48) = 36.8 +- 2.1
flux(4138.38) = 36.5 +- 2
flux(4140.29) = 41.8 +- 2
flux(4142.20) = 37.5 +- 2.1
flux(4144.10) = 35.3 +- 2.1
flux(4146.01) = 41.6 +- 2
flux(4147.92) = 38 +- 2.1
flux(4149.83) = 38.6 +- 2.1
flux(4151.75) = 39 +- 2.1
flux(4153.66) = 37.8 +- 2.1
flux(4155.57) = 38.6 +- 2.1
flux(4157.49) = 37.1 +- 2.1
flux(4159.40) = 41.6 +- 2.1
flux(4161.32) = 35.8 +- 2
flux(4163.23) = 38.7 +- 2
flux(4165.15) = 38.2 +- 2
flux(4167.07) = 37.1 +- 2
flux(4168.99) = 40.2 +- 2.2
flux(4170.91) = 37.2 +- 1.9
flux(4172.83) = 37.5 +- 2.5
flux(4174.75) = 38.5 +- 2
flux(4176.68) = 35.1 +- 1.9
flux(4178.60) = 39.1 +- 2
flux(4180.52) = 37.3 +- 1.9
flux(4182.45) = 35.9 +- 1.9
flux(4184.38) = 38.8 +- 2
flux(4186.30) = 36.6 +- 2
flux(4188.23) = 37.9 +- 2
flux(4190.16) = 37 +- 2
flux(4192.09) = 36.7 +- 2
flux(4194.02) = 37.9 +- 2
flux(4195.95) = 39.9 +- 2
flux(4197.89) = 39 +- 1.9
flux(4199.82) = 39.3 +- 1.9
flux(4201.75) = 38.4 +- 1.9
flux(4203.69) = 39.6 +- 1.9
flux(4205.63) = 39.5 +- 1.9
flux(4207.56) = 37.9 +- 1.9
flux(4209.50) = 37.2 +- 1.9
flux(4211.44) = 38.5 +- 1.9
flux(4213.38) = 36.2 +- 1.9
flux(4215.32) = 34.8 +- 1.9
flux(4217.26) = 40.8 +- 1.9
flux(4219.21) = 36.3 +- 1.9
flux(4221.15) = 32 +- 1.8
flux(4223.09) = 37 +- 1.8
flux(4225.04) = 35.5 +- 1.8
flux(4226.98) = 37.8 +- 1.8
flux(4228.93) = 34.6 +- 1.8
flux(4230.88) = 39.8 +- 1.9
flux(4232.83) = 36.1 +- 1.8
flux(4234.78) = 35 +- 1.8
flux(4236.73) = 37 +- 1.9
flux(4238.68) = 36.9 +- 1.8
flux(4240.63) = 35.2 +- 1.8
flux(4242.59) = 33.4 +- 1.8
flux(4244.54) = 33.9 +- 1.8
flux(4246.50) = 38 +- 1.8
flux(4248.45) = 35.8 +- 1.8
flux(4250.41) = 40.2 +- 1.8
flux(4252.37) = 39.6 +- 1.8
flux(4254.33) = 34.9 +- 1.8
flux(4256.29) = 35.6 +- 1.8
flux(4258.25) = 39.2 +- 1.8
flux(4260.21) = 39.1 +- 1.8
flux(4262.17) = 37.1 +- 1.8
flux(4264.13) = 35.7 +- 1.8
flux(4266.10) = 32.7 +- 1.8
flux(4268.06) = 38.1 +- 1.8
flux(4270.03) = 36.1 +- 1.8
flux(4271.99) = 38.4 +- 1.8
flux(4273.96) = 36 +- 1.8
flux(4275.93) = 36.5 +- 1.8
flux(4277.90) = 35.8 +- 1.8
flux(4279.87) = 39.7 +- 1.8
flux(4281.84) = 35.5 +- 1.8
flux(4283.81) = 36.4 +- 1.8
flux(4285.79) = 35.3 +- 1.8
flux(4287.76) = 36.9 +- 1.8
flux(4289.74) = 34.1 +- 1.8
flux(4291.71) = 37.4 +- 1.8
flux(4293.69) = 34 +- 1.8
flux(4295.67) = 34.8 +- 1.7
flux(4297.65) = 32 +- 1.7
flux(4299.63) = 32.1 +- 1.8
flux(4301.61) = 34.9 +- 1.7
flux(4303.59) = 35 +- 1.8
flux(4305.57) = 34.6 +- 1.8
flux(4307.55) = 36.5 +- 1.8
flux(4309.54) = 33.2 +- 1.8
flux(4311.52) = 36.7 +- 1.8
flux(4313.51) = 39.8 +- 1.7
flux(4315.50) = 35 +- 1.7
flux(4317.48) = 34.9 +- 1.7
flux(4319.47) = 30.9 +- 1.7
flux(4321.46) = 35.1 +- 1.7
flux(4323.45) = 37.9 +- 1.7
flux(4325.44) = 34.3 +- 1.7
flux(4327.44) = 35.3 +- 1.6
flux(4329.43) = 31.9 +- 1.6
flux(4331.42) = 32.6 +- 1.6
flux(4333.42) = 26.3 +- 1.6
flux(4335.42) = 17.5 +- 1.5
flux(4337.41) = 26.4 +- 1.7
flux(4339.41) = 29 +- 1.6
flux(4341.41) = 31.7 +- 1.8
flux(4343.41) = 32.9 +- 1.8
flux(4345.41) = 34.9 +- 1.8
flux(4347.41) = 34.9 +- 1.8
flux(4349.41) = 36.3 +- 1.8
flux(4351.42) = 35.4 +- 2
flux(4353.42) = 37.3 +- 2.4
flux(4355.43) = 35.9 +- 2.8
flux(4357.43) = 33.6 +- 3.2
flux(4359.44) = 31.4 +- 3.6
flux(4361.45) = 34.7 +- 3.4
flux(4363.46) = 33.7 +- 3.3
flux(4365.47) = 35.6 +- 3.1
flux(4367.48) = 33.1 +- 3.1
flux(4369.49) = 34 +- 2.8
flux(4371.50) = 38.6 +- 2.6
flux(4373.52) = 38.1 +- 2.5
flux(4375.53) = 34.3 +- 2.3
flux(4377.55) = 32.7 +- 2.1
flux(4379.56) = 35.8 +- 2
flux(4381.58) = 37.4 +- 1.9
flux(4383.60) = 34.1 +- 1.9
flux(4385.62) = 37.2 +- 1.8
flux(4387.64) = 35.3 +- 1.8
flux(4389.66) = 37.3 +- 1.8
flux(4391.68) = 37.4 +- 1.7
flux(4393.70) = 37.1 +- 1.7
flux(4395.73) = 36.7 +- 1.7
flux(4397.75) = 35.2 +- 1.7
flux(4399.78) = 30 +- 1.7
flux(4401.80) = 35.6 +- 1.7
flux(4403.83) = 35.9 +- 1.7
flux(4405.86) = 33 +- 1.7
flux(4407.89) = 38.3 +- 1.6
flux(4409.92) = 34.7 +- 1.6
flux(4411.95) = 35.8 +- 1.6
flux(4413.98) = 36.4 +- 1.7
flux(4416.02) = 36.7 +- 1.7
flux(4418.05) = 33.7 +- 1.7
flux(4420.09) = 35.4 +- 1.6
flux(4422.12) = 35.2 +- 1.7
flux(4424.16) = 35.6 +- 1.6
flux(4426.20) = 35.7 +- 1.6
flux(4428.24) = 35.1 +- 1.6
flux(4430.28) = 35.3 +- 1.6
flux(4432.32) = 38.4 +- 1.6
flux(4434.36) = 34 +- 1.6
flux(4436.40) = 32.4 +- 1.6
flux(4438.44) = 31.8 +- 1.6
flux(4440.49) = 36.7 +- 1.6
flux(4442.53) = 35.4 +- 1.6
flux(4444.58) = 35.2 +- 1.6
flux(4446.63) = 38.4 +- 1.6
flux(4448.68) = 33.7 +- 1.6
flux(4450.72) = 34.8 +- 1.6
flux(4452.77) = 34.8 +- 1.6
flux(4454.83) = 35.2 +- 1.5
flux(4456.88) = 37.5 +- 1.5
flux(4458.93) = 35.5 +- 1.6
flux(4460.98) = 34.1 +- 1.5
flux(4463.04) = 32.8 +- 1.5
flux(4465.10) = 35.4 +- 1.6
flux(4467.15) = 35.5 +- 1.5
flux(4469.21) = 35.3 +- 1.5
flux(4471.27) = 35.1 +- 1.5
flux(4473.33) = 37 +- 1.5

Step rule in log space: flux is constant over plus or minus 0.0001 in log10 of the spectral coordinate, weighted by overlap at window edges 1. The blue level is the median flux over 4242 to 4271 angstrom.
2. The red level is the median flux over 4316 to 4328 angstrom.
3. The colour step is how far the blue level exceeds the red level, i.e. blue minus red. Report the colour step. 1.1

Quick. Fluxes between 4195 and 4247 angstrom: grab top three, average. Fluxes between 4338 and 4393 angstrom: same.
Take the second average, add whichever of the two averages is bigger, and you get 78.2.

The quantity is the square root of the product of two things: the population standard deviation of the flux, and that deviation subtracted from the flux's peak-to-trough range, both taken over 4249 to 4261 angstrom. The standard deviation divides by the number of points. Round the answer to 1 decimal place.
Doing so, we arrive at 2.6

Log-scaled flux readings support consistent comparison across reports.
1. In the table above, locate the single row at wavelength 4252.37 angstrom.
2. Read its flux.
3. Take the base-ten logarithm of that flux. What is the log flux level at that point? 1.60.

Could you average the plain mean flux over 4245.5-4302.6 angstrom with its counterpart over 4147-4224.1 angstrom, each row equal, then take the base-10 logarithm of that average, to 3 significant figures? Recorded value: 1.57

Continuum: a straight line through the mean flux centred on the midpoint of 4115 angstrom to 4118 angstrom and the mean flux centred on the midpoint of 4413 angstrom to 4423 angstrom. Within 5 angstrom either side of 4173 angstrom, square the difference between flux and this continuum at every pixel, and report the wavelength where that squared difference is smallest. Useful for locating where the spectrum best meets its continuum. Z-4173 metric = 4174.75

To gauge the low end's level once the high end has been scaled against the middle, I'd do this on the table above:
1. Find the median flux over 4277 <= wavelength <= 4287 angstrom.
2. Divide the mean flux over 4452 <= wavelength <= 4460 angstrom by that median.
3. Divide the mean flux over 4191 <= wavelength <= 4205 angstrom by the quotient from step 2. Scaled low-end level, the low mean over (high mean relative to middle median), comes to 38.7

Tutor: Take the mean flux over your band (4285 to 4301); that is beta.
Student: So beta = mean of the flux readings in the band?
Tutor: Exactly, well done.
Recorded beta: 34.6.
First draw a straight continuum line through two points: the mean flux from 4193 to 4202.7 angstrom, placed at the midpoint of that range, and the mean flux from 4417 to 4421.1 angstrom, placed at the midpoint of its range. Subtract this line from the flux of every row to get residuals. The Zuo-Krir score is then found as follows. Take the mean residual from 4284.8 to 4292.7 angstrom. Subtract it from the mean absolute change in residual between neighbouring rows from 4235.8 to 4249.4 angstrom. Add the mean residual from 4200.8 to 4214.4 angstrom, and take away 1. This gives 1.4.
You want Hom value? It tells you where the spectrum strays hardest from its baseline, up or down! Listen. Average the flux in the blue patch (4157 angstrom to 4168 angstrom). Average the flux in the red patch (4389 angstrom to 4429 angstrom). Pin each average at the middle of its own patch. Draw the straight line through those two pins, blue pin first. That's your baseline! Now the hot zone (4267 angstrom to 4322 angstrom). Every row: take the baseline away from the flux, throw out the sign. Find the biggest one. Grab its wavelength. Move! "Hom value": 4319.47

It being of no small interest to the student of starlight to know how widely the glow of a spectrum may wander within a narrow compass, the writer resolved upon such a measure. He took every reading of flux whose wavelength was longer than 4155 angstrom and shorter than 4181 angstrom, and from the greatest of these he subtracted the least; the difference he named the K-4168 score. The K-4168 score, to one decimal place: 6.5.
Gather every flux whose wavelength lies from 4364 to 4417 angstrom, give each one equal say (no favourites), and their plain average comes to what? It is 35.6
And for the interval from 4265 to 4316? 35.7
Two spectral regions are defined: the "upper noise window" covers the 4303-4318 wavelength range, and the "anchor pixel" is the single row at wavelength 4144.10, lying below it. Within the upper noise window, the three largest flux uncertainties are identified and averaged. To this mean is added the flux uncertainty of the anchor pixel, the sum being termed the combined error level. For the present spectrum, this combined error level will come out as 3.90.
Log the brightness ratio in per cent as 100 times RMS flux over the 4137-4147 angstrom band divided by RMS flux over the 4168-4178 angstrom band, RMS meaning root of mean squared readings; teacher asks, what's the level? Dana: 102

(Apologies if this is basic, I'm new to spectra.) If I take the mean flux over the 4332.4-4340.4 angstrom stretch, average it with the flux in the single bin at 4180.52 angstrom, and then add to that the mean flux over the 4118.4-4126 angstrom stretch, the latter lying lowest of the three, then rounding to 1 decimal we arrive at 70.0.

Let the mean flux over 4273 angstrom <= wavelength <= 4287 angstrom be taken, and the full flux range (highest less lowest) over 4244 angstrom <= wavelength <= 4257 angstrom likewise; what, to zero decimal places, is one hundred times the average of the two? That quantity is 2138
